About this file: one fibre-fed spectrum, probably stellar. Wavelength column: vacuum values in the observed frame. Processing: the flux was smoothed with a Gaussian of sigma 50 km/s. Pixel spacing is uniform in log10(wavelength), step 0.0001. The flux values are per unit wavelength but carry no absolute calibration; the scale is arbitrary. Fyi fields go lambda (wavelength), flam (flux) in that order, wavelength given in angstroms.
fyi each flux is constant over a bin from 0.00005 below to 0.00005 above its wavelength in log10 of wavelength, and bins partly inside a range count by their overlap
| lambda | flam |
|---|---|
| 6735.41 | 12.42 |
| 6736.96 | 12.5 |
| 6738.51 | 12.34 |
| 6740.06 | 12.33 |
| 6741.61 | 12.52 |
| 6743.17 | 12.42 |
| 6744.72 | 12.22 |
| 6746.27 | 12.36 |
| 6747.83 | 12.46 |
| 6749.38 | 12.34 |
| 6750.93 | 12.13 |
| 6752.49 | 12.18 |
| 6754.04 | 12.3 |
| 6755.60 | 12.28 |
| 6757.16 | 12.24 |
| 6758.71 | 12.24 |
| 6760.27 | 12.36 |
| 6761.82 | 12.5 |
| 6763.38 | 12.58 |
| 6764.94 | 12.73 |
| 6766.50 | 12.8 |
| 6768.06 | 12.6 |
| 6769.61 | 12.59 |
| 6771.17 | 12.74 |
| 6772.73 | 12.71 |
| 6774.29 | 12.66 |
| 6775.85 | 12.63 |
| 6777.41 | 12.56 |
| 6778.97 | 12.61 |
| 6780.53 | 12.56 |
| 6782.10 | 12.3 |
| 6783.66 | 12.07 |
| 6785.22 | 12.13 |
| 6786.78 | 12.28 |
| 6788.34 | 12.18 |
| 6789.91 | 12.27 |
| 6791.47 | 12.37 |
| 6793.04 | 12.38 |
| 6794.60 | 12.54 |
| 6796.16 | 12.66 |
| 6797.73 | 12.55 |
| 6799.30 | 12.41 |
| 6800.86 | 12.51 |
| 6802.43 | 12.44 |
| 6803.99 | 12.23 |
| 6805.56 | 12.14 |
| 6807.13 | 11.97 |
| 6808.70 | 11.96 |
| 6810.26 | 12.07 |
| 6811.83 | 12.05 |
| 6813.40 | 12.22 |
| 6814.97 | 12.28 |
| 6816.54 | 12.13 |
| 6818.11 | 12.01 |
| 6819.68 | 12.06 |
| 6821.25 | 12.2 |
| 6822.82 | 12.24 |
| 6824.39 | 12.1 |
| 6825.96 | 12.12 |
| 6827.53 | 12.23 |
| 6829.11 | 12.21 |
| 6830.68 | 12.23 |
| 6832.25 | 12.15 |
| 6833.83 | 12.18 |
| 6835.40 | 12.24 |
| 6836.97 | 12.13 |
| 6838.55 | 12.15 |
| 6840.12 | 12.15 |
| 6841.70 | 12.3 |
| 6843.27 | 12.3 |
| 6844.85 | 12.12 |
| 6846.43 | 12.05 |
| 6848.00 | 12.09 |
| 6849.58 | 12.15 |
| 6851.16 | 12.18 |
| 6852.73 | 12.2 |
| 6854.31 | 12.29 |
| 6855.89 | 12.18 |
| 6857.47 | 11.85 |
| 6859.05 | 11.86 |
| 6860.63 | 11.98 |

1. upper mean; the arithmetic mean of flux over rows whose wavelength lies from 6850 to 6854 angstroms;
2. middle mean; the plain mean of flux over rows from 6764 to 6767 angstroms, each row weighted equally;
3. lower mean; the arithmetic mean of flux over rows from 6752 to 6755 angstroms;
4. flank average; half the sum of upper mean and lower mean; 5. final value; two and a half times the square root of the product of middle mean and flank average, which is 31.2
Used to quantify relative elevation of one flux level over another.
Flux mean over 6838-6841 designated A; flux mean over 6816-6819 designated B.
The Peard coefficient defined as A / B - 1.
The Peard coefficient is 0.01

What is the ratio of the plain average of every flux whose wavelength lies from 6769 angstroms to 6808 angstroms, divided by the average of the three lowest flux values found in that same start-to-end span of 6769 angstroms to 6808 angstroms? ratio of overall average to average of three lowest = 1.03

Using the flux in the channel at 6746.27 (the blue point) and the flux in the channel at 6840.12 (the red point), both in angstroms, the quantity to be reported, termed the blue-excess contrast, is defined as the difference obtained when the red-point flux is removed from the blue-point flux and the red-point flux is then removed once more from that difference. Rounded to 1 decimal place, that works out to -11.9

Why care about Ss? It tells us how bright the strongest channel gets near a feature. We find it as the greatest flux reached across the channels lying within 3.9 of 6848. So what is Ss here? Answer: 12.18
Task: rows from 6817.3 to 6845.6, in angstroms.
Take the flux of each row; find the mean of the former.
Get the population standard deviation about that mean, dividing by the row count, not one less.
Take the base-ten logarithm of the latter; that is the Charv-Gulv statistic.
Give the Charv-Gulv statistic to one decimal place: -1.1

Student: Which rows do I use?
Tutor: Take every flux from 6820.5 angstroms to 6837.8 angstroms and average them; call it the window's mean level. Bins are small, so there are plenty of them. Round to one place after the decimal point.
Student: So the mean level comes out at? 12.2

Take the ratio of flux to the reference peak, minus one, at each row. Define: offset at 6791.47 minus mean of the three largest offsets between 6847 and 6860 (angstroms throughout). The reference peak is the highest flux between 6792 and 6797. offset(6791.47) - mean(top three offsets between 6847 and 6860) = 0.012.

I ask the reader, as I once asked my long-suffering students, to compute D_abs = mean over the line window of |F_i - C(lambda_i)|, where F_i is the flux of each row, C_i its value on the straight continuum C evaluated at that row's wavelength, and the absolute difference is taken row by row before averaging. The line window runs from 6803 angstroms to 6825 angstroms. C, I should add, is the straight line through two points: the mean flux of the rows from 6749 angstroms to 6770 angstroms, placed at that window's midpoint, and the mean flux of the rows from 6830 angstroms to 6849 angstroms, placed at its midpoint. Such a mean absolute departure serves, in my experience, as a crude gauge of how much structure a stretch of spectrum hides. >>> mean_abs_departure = 0.14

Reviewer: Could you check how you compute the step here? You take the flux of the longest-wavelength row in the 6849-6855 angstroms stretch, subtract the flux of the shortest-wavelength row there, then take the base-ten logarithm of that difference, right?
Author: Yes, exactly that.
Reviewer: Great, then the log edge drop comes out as -0.85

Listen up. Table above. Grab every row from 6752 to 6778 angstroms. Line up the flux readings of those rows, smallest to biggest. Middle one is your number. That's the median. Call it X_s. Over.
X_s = 12.6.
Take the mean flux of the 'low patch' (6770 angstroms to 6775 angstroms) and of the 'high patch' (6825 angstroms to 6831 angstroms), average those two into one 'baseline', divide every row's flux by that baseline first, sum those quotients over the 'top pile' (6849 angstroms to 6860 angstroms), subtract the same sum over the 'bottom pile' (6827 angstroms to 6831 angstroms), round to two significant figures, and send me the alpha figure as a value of 3.9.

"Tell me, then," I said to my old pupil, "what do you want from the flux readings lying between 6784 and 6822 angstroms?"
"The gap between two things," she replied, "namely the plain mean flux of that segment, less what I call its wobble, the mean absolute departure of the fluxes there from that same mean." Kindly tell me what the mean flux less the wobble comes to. 12.09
